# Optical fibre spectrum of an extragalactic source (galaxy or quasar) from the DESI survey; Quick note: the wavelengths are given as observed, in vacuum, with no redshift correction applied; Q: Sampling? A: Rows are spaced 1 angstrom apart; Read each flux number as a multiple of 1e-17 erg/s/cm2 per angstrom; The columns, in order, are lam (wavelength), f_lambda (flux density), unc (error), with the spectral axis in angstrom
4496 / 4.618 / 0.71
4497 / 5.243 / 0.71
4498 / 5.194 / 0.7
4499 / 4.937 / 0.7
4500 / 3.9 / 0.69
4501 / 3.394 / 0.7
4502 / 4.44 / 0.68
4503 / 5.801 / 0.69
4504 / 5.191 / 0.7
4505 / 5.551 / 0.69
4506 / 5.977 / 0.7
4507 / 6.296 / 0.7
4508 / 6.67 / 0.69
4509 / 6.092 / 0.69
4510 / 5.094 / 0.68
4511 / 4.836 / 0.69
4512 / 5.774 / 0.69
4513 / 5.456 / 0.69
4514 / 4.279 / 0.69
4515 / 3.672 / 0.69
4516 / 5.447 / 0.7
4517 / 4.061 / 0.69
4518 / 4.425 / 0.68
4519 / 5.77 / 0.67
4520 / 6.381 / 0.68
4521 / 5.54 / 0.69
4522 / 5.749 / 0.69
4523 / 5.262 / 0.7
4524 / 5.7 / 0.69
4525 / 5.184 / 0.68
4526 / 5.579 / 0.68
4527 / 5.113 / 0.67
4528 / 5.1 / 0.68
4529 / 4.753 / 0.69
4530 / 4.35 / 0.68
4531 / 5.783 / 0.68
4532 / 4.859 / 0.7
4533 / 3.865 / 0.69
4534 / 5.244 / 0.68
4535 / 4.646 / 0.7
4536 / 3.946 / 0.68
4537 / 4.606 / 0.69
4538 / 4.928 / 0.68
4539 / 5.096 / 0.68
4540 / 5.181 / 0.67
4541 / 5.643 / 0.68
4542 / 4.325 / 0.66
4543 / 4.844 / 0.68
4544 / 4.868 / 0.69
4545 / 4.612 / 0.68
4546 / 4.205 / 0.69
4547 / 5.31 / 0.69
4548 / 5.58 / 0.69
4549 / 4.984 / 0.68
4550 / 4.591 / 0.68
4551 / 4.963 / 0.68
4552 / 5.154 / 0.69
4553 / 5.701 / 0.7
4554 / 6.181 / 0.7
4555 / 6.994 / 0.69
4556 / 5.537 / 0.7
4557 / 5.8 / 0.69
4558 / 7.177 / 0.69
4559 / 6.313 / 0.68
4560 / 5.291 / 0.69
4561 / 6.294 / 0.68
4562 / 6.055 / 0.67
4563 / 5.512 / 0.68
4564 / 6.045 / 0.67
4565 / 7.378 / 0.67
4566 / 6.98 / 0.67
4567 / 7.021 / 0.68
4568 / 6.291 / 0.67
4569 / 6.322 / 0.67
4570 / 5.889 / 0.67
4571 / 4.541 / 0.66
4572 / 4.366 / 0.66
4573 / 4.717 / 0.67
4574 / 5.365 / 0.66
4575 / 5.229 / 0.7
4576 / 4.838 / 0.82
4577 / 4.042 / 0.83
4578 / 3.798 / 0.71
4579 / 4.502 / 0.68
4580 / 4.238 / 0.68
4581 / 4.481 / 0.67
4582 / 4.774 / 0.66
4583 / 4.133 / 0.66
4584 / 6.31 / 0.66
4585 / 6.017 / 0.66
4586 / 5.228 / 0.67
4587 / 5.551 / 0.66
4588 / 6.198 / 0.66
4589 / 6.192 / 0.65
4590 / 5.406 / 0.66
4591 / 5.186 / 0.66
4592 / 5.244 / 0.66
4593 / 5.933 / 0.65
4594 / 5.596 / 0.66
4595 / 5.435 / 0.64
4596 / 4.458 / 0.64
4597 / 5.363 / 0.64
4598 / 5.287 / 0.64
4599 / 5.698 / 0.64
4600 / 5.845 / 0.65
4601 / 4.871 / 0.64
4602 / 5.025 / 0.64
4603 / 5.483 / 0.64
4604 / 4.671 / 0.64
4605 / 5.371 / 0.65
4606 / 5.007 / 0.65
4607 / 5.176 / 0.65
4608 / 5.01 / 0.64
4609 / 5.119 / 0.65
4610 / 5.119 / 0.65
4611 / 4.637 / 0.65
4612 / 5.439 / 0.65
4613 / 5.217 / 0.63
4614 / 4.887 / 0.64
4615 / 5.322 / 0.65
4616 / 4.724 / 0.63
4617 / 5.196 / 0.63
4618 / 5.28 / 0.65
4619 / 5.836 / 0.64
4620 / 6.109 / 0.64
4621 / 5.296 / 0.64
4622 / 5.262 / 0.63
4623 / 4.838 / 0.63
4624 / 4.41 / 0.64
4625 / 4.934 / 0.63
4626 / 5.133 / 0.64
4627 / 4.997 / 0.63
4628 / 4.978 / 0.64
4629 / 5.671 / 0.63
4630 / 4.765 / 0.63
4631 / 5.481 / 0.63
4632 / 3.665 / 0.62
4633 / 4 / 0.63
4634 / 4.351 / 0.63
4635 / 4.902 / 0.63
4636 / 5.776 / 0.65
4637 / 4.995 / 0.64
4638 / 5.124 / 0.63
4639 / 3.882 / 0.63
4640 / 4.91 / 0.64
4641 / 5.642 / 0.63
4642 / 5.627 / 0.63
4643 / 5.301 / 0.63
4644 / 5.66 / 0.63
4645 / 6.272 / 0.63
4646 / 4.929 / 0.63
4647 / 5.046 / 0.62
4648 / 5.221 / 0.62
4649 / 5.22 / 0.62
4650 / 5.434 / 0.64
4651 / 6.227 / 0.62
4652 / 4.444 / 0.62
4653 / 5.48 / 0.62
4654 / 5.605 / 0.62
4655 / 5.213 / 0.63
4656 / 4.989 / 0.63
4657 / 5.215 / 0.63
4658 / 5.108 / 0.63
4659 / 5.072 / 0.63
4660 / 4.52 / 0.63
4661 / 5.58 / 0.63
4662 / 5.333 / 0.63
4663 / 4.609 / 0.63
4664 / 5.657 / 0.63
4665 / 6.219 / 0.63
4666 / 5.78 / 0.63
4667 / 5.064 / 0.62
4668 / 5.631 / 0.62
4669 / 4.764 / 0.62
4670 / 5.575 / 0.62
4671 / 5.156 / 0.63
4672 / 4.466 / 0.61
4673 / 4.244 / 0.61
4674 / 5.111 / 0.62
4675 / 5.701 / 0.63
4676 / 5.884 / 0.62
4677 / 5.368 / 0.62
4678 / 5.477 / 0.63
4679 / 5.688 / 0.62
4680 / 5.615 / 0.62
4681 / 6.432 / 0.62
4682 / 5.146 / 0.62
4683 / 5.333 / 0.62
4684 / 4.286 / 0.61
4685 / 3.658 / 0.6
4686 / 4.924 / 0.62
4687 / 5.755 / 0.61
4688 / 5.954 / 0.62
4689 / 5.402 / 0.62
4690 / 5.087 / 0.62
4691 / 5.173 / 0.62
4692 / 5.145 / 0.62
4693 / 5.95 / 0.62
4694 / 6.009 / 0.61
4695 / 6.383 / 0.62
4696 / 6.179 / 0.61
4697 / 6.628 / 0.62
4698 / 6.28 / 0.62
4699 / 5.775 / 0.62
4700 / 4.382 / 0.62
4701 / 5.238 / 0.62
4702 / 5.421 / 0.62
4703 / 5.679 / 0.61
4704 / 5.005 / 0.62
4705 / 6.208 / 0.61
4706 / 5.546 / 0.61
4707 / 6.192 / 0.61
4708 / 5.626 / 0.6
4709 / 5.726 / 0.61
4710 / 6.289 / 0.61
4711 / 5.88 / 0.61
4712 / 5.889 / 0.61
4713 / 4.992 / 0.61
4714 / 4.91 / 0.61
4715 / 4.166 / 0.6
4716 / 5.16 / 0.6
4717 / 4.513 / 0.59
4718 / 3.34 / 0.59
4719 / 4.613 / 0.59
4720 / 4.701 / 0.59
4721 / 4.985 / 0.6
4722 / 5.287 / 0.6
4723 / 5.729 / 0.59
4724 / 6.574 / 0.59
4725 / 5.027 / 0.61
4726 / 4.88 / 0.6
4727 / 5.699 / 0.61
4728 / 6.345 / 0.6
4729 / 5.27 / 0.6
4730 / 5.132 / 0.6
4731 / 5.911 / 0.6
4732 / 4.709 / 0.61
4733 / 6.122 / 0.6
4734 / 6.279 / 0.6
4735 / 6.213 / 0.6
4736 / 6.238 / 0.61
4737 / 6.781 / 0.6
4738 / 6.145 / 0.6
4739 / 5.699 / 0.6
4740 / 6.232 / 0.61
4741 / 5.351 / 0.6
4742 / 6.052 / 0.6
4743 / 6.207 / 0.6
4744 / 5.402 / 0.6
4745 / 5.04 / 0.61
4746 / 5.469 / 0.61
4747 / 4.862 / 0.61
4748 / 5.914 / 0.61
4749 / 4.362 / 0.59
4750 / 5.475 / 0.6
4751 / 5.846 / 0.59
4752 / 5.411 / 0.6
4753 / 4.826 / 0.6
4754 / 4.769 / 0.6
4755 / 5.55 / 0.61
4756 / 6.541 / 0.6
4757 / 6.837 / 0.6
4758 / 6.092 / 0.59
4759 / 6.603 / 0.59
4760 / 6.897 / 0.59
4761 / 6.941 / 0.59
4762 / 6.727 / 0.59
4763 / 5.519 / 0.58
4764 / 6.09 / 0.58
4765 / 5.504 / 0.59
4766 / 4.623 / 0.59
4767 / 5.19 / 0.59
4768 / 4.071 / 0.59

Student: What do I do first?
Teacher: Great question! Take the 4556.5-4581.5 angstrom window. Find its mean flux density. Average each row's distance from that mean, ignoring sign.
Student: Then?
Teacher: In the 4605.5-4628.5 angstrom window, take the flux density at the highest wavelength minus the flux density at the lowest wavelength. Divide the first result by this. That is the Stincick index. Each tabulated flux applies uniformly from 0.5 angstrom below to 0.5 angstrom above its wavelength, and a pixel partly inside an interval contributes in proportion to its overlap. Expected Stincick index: -31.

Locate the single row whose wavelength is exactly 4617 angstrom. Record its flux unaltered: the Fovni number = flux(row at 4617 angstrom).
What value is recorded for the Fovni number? 5.196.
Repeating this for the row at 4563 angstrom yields 5.512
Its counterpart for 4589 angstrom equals 6.192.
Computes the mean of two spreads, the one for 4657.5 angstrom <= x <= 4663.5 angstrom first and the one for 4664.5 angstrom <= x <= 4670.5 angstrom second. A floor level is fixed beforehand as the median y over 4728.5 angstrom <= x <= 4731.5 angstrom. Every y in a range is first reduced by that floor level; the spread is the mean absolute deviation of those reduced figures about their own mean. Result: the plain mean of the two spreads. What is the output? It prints 0.355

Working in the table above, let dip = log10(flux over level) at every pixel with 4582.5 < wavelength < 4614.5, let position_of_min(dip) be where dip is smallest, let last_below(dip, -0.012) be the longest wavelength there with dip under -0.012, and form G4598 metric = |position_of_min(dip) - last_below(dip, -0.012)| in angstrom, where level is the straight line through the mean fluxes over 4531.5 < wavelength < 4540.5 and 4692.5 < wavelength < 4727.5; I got 31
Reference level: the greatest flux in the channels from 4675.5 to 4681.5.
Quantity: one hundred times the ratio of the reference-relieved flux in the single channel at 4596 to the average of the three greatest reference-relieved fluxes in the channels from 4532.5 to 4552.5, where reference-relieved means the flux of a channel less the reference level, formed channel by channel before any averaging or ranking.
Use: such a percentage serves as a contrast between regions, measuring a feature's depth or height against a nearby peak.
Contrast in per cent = 214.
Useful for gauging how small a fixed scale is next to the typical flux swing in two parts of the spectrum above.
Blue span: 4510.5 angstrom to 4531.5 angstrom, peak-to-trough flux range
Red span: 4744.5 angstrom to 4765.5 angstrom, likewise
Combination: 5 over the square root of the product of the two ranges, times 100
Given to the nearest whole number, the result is 189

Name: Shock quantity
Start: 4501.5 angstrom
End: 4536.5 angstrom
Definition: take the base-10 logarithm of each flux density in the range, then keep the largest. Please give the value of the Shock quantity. 0.824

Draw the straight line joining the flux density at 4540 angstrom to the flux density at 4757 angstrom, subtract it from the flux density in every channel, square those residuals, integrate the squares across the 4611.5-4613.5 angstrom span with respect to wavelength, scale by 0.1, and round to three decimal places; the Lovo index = 0.036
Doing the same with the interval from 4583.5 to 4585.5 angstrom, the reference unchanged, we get 0.087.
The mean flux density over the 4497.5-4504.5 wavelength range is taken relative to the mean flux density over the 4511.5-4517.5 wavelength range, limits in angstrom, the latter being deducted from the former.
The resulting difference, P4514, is -0.1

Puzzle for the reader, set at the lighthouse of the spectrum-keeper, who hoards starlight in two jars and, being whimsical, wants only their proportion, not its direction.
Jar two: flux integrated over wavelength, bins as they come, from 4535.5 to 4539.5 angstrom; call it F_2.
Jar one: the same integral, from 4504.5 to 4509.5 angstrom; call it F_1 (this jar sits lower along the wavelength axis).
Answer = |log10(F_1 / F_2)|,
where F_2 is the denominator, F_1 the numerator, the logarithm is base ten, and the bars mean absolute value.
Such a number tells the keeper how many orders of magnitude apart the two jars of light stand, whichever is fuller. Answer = 0.22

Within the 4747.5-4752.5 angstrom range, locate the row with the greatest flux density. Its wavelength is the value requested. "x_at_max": 4748 angstrom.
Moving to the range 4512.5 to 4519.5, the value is 4519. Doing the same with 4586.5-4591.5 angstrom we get 4588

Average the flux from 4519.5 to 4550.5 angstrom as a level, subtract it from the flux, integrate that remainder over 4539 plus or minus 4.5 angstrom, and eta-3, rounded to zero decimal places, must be -2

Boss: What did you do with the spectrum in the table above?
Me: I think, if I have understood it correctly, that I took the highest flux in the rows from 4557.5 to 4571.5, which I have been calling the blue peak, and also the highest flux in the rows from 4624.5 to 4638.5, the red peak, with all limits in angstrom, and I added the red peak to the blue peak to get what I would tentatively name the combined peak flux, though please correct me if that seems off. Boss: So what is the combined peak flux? 13.2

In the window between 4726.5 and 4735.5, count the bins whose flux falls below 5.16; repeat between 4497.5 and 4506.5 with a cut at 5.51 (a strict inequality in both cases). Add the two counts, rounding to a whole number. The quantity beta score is 8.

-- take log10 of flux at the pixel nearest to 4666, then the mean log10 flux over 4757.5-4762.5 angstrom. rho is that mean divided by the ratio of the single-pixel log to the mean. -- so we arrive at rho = 0.89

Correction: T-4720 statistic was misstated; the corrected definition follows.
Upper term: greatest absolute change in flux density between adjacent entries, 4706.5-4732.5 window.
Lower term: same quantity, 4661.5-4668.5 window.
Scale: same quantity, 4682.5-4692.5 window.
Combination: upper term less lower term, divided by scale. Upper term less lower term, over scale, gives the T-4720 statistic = 0.4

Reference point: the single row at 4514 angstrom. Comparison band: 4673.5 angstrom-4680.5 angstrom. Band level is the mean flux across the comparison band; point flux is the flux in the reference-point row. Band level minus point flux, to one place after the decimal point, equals 1.3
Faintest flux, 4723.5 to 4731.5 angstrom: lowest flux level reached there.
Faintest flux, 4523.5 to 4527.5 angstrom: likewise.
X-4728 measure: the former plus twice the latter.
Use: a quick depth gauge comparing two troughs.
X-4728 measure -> 15.1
